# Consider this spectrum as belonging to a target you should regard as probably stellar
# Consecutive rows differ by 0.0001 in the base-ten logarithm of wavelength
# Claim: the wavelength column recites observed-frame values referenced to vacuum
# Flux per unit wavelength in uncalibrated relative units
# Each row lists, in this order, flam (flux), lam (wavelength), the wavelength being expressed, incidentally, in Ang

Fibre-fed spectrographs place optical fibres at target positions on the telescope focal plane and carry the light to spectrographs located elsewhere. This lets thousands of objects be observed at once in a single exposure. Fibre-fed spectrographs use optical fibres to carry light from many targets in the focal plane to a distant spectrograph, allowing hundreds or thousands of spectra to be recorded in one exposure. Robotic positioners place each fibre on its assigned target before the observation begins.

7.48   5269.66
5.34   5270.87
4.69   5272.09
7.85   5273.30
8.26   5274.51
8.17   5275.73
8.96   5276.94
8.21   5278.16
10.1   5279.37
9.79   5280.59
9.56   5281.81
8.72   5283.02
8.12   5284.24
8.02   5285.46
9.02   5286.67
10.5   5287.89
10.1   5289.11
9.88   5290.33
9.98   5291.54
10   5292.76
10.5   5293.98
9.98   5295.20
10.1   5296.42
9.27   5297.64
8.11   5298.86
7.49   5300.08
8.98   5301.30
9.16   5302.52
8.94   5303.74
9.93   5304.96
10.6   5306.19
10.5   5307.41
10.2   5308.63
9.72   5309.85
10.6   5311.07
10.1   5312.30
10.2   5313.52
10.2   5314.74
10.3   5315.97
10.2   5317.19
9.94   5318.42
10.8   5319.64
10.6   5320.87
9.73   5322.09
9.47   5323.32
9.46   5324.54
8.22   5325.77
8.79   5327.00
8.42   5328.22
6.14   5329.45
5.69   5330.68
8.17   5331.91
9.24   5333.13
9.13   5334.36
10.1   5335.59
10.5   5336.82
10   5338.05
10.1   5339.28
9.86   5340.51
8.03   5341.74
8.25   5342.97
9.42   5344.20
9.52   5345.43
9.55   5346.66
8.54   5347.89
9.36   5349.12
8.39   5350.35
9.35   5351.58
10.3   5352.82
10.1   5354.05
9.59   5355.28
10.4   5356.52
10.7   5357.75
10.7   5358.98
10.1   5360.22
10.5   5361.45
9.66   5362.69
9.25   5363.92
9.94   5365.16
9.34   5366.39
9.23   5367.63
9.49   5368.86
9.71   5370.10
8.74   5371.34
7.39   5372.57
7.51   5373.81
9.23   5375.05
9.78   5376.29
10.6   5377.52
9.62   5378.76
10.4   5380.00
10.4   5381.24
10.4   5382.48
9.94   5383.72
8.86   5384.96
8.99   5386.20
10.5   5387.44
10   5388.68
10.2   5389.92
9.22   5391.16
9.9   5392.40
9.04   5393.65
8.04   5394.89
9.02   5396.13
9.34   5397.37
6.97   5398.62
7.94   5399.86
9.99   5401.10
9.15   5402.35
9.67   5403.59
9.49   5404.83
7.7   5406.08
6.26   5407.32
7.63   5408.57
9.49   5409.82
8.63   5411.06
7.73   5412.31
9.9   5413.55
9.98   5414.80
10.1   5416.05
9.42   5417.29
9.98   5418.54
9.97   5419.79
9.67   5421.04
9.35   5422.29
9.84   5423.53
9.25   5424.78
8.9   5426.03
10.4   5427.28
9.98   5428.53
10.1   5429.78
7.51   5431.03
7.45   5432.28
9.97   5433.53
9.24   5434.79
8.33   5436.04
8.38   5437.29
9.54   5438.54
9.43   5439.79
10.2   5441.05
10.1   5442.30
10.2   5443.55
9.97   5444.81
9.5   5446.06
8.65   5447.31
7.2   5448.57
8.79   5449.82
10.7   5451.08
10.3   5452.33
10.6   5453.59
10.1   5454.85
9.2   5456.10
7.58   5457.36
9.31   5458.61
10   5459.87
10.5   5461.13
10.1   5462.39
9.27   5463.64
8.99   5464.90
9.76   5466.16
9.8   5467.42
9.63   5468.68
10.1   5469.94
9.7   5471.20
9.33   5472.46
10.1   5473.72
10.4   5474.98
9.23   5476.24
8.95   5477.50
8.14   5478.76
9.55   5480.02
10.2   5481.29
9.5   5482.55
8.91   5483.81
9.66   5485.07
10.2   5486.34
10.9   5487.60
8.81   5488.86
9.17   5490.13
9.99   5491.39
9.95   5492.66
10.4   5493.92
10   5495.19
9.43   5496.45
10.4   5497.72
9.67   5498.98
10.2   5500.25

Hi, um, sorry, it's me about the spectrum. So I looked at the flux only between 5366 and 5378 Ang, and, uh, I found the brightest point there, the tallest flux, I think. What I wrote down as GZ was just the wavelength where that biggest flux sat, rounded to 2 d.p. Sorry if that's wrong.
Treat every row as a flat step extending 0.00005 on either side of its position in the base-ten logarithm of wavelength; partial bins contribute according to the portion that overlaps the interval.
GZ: 5377.52 Ang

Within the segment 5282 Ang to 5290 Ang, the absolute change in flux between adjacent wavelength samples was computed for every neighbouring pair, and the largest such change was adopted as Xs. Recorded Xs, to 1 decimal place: 1.5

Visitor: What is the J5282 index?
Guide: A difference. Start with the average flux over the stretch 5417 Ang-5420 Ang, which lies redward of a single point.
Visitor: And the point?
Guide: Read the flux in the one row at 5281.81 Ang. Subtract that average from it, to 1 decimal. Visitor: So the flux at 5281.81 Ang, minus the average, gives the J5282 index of -0.2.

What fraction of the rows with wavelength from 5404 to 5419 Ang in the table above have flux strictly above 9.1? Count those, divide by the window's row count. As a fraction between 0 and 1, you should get 0.58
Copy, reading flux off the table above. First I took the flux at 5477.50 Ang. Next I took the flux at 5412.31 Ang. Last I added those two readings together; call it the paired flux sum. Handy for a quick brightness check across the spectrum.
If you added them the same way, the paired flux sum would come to 17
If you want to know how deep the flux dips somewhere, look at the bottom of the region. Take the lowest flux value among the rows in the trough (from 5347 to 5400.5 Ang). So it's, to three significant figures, 6.97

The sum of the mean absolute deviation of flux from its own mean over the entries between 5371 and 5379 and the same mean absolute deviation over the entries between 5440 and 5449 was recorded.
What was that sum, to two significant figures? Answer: 1.8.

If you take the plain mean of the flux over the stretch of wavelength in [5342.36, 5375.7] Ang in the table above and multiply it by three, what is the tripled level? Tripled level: 28.3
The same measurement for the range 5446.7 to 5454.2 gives 28.1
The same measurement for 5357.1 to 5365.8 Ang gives 30.4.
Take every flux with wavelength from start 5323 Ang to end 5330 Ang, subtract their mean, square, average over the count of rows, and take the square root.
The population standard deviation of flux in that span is 1.1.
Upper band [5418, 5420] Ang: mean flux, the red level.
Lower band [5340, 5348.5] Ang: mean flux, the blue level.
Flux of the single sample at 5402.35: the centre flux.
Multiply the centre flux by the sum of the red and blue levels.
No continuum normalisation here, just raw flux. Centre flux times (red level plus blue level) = 174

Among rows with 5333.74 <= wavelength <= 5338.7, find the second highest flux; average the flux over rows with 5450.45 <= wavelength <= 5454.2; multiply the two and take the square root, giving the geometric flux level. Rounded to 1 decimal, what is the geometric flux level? 10.3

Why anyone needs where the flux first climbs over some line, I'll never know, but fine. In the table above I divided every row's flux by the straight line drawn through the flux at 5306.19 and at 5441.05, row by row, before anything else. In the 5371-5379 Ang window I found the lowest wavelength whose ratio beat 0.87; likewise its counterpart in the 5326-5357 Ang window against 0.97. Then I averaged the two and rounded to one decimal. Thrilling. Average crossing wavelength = 5355.9 Ang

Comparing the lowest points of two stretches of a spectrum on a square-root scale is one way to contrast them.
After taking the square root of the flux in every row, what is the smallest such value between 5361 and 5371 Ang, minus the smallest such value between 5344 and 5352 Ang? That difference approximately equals 0.14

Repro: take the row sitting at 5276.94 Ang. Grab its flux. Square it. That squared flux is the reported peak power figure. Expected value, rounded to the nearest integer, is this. 80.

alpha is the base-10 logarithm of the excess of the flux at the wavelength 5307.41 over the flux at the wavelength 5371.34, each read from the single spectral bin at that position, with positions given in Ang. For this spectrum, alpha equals 0.2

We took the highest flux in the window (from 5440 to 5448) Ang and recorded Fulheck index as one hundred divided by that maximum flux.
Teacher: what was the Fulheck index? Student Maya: 9.8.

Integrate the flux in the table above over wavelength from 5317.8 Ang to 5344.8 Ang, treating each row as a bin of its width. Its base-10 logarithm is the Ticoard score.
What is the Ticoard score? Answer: 2.39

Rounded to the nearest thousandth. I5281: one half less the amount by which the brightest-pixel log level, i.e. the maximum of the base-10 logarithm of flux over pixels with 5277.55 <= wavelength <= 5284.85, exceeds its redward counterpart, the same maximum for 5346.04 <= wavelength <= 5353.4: 0.509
